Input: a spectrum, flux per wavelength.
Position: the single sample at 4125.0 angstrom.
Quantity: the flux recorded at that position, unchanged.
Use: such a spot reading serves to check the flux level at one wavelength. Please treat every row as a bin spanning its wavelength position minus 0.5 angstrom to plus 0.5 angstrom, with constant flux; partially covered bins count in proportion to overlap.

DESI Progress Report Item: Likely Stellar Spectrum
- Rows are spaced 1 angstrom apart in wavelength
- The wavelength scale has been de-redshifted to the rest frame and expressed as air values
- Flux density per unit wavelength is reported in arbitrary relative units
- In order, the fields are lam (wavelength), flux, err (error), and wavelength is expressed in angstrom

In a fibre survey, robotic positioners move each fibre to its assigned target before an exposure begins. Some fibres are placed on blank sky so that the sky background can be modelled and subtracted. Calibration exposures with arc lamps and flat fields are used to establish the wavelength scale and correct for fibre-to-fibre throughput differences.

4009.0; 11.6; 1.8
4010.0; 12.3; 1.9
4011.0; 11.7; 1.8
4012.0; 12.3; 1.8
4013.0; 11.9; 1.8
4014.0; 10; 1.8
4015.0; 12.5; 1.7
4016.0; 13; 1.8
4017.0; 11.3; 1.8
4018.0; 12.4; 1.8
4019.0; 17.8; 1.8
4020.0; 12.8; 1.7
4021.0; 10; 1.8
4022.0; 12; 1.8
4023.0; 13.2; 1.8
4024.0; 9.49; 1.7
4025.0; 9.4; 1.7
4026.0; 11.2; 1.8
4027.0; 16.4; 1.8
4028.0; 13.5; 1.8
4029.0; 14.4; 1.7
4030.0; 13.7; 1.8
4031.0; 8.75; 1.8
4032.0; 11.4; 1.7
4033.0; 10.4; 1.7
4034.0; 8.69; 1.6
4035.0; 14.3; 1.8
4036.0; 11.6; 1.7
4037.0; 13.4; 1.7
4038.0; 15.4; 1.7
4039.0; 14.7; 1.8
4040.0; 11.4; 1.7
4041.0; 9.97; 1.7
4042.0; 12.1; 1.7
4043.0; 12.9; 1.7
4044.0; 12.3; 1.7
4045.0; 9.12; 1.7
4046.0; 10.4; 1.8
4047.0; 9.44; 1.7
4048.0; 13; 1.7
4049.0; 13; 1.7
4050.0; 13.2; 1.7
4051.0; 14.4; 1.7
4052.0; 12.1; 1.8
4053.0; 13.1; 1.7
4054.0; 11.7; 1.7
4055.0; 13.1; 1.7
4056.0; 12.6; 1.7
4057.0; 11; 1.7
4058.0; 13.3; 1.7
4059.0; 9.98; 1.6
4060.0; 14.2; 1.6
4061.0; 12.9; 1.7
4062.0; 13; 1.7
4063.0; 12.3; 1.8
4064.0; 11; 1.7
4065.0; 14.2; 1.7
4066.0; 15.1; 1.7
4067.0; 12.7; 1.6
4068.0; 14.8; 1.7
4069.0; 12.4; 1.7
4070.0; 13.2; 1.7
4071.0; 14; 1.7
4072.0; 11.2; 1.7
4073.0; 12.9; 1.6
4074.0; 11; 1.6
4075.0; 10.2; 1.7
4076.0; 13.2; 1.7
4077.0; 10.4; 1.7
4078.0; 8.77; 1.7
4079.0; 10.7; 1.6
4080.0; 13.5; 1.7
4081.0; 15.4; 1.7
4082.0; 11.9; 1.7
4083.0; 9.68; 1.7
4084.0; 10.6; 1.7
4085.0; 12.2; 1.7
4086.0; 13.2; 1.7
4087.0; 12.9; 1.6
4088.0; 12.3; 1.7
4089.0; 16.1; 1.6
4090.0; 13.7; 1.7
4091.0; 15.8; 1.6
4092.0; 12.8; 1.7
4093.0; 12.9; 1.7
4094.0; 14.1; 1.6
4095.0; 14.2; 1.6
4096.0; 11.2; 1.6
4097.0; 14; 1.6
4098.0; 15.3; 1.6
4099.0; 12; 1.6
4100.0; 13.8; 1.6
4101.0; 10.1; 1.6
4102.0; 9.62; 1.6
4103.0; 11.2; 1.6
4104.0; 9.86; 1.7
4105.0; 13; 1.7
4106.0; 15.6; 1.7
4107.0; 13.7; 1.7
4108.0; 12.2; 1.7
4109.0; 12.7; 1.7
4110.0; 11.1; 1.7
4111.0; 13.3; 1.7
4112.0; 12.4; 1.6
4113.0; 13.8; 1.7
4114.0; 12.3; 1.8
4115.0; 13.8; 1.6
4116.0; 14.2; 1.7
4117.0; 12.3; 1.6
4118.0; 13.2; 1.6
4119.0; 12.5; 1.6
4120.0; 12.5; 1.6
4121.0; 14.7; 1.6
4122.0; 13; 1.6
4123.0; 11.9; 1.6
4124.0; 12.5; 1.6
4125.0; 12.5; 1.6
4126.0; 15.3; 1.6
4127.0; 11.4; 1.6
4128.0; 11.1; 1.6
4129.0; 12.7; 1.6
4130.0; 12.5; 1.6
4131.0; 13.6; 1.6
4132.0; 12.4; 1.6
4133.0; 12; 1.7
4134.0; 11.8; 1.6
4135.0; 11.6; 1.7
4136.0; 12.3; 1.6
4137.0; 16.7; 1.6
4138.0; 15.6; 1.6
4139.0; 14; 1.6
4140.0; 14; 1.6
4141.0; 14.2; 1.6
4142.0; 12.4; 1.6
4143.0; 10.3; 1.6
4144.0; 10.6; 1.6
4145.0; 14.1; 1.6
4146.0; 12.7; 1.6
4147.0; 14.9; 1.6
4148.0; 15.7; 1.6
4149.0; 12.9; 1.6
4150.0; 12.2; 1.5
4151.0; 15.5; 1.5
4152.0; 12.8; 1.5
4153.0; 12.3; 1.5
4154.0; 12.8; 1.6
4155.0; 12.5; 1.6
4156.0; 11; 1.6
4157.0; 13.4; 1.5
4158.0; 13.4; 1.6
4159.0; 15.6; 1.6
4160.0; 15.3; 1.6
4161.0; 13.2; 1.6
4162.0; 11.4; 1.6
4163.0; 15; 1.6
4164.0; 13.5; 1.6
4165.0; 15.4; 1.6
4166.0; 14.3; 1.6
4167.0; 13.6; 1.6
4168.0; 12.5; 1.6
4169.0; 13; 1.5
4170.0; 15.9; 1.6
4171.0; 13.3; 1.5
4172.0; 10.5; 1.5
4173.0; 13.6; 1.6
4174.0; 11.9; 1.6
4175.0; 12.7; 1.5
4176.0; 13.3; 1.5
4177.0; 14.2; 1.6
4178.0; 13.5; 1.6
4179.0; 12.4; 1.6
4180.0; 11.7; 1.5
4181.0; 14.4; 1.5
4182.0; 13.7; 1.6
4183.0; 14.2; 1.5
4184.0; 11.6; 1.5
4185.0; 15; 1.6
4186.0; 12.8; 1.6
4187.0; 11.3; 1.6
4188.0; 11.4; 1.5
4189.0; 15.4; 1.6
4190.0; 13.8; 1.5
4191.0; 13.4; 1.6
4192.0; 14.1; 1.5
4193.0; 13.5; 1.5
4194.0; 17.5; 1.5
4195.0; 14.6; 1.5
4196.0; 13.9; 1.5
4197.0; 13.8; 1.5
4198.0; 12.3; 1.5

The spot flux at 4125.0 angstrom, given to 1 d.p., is 12.5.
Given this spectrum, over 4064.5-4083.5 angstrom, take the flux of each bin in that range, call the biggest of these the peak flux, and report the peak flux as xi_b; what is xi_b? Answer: 15.4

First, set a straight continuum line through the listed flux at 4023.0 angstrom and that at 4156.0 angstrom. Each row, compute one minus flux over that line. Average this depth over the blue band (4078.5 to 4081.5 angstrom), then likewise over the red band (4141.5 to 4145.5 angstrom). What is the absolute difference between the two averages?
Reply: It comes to 0.020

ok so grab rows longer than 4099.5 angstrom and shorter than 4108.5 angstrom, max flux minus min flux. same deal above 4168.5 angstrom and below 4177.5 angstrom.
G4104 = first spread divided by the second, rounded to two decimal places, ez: 1.11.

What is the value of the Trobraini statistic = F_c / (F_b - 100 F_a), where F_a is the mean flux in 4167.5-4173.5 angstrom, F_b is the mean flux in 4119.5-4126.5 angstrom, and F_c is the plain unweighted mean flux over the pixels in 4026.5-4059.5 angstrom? -0.0094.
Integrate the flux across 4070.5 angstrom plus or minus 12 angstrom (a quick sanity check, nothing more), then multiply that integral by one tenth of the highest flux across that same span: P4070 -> 460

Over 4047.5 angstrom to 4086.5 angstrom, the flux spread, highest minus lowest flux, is 6.6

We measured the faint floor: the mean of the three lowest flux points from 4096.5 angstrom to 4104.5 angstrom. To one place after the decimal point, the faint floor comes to 9.9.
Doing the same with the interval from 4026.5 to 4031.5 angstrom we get 12.0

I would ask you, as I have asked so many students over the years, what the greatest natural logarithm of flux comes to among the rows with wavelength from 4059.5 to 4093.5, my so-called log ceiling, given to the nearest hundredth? 2.78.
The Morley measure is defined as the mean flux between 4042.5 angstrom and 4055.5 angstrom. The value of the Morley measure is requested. 12.1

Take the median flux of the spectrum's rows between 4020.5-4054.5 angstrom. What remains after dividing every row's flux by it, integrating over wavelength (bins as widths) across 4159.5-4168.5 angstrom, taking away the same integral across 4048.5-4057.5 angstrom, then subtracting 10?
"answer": -9.2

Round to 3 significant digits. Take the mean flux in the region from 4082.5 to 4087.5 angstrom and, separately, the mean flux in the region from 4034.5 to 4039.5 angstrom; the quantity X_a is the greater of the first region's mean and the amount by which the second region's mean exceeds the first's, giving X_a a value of 11.7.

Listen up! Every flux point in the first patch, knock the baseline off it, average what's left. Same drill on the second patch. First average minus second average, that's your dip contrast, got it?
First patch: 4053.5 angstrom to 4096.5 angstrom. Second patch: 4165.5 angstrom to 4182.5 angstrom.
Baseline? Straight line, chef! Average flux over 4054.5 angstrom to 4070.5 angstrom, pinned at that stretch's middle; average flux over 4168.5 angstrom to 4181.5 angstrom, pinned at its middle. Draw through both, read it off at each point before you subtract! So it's -0.4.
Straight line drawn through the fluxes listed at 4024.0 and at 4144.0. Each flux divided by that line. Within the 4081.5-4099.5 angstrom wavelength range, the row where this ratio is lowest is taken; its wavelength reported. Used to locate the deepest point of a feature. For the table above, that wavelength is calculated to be 4083.0 angstrom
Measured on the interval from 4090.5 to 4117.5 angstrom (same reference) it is 4102.0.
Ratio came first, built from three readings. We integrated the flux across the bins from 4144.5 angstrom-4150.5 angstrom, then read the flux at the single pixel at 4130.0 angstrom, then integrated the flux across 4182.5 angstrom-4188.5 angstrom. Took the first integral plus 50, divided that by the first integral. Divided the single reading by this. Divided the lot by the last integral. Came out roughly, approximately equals 0.102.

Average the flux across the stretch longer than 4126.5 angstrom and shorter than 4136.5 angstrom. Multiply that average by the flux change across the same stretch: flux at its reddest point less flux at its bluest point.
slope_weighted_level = 11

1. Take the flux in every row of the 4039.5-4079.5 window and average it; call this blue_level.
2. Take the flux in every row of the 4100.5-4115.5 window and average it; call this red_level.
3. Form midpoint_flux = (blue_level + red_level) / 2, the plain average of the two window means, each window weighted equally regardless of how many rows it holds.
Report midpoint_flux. 12.2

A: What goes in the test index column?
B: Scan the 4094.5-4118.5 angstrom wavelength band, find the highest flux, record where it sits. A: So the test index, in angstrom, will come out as 4106.0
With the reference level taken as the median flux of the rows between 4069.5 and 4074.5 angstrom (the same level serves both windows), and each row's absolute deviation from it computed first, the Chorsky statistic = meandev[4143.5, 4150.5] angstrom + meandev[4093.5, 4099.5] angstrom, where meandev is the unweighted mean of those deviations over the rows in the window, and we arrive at 2.75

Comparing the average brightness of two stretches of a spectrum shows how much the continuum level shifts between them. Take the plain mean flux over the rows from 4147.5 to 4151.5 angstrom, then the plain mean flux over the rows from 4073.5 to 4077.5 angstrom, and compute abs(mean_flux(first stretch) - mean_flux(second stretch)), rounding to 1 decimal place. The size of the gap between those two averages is 2.9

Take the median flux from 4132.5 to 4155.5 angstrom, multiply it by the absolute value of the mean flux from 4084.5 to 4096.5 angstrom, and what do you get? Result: 172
